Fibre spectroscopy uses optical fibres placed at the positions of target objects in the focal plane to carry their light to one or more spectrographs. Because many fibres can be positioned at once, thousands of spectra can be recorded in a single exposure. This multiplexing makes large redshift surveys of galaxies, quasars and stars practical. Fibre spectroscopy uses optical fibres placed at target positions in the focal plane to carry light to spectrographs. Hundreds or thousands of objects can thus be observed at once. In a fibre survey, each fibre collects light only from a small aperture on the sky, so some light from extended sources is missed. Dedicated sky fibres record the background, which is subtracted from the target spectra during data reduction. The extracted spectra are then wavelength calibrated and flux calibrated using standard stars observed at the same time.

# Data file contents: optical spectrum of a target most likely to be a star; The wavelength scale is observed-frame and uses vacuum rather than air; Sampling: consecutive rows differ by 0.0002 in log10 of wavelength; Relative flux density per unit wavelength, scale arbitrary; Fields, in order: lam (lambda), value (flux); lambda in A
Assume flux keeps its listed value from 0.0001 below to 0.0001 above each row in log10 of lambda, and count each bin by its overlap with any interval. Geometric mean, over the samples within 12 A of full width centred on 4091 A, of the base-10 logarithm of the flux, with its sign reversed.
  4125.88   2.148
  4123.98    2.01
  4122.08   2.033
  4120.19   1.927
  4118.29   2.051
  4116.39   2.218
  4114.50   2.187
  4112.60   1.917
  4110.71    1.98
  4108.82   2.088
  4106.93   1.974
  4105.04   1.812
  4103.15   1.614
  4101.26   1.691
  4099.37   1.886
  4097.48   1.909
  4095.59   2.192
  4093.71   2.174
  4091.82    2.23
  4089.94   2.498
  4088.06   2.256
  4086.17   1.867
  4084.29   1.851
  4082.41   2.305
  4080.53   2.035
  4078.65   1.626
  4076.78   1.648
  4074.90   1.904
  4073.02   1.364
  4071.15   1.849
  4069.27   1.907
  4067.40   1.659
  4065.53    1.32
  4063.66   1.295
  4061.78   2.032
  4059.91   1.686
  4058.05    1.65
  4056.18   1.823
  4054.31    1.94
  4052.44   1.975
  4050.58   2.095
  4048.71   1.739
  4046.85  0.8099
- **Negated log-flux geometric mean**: -0.34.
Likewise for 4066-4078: -0.23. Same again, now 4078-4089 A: -0.29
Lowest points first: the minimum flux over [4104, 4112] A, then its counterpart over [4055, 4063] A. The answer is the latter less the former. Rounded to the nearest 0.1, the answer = -0.2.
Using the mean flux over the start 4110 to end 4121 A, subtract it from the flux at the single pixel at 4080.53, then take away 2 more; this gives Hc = -2.0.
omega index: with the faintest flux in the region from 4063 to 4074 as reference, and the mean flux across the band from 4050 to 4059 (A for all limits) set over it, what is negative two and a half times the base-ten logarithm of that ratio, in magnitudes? -0.41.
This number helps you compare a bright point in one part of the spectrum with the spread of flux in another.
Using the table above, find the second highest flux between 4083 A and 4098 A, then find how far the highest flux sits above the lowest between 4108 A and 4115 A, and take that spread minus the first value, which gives -1.99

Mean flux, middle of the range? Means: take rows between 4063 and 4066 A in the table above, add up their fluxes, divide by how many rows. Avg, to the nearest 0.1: 1.3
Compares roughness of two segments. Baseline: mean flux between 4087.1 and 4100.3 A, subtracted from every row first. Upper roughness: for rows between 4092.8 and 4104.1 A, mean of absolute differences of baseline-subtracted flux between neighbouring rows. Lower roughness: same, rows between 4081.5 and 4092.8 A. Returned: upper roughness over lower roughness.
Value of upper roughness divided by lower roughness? 0.44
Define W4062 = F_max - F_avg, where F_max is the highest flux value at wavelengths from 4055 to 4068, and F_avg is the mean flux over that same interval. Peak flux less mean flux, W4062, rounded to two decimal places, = 0.39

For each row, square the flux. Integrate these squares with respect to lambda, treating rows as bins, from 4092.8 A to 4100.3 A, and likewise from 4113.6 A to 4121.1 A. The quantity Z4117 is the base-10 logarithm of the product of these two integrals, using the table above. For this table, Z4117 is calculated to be 3.02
